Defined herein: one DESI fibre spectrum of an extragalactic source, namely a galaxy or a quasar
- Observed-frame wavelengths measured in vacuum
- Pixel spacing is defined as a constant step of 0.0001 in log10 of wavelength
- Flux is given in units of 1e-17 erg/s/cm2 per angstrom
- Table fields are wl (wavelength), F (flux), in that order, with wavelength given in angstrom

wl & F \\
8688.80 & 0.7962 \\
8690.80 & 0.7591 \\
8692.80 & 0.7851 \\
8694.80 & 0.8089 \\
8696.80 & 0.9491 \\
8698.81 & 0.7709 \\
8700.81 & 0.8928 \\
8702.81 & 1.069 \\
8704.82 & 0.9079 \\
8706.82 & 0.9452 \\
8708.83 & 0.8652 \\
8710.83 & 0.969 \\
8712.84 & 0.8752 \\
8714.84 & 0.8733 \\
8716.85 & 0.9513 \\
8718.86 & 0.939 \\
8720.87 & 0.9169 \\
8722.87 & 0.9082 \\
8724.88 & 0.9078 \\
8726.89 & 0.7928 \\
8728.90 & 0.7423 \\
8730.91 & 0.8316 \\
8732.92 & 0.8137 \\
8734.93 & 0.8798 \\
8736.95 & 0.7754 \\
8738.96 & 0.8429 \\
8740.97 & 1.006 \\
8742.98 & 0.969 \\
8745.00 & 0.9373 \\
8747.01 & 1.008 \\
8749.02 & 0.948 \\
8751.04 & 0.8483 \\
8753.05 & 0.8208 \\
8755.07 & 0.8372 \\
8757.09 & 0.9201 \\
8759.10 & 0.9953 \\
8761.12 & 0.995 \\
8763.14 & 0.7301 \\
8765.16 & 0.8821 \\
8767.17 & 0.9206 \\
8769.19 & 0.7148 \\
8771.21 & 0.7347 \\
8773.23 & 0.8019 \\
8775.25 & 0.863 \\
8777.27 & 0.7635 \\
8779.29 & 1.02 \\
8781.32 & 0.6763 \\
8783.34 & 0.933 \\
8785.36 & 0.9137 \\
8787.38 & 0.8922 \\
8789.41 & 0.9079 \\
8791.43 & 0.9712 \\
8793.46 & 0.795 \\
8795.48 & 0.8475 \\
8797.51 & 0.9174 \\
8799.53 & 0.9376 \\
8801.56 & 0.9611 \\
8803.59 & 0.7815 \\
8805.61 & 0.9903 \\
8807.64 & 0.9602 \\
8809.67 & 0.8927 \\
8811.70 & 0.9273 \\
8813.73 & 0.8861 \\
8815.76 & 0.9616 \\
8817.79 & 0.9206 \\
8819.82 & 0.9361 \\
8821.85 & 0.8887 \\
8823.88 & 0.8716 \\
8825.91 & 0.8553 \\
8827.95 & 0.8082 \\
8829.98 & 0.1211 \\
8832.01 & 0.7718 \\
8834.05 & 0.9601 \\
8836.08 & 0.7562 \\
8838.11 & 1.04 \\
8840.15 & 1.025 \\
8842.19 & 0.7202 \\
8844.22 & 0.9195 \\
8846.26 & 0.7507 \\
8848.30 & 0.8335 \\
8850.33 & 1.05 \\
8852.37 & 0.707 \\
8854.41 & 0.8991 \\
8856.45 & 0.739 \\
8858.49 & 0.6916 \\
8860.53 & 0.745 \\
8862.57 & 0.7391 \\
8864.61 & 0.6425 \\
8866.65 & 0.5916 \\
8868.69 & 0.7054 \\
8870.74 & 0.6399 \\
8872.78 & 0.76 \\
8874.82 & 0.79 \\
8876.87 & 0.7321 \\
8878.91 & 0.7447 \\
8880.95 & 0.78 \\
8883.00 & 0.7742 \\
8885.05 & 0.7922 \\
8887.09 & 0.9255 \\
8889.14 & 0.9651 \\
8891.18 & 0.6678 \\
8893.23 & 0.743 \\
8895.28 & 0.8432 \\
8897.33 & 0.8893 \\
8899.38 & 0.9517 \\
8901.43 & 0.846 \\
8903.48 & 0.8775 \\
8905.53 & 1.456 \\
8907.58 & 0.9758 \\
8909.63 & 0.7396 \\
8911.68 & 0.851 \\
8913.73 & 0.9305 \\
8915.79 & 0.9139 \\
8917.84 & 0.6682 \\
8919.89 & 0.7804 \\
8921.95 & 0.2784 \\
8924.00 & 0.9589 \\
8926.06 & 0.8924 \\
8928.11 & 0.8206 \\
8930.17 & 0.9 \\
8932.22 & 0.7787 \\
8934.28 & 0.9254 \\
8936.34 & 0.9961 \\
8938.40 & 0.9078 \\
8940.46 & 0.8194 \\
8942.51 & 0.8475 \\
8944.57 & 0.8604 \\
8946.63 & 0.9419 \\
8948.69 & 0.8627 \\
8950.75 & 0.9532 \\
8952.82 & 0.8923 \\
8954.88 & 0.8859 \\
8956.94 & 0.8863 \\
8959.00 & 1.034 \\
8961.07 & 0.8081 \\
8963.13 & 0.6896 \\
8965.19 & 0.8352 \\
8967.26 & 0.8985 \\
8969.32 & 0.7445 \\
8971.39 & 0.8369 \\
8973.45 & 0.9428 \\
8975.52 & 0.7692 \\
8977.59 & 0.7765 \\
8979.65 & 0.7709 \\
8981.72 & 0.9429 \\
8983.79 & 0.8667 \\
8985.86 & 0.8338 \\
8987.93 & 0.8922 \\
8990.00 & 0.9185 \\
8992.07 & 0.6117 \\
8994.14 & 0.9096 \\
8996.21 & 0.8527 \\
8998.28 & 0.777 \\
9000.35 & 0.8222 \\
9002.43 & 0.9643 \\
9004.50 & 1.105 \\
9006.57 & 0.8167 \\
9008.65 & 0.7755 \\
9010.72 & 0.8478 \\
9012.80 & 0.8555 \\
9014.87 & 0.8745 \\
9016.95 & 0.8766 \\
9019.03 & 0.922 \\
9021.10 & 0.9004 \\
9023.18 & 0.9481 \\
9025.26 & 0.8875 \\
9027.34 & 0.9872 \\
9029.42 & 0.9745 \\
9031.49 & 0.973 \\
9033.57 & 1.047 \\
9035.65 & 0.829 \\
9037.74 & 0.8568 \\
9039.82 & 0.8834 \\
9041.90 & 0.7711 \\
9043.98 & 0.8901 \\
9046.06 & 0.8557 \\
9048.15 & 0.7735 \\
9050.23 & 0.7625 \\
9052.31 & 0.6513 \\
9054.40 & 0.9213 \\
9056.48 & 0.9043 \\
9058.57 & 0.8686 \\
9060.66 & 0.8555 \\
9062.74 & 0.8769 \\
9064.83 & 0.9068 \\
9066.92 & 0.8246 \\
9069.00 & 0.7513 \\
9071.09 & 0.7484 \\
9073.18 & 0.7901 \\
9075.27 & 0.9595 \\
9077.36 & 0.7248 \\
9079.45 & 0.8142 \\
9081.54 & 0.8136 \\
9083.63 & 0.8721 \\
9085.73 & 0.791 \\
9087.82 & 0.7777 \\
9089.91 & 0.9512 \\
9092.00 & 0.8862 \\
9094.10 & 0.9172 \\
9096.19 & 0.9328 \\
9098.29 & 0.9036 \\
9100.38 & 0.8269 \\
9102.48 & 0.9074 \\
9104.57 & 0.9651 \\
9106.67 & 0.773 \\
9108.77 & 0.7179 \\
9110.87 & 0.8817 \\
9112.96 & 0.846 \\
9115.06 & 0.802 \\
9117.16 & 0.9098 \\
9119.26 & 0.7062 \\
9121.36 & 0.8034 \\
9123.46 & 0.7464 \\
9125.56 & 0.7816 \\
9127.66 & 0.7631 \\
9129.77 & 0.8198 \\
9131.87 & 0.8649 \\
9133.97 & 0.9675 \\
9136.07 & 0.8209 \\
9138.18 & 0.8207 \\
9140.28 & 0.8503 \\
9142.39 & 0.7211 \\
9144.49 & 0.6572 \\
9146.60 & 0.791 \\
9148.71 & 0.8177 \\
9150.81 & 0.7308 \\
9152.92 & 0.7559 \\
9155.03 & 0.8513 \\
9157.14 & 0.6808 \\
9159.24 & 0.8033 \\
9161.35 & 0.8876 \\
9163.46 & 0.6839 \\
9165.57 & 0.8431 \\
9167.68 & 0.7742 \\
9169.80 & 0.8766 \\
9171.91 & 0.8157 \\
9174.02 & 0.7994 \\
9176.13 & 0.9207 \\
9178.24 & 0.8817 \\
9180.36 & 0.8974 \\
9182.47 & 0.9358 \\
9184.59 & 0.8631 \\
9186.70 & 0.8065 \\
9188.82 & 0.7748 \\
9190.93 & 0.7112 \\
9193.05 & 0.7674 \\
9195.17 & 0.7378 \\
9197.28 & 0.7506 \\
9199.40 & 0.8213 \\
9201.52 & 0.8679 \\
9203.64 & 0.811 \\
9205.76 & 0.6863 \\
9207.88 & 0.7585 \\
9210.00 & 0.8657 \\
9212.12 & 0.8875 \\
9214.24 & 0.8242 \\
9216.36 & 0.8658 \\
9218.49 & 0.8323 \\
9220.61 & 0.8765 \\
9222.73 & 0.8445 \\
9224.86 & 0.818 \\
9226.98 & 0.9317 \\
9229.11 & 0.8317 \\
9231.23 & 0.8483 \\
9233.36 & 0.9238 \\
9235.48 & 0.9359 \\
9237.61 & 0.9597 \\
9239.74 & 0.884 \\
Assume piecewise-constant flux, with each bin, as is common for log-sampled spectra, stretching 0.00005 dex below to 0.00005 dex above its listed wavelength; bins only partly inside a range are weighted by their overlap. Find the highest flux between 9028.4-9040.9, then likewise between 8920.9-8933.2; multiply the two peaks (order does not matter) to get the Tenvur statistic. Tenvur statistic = 1.00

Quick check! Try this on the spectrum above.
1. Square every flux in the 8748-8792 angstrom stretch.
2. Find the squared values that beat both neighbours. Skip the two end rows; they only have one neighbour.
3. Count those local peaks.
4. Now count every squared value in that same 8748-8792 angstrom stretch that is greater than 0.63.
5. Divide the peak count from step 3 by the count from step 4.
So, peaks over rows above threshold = 0.29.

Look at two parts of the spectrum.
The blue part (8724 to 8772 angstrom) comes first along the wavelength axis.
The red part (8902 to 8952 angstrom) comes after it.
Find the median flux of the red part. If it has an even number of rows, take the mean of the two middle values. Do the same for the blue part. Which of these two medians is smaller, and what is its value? 0.864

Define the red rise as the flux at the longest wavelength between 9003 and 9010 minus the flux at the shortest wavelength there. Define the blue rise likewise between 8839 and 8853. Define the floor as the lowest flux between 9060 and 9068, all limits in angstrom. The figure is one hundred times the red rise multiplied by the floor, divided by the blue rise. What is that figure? 85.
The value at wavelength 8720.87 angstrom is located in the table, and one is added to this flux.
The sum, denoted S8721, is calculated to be 1.92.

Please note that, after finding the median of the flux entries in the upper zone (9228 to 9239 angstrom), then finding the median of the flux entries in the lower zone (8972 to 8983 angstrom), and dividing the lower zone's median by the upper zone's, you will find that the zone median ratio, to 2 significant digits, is 0.84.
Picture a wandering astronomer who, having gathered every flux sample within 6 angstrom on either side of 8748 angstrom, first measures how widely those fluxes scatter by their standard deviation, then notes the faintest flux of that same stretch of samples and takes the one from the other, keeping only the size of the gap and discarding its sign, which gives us 0.75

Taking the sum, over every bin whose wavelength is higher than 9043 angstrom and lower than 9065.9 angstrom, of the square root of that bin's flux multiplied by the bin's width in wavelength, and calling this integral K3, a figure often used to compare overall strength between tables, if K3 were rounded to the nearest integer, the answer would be 21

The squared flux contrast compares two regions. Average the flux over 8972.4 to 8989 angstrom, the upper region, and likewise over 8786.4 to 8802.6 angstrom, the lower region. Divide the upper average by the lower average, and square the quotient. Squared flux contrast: 0.88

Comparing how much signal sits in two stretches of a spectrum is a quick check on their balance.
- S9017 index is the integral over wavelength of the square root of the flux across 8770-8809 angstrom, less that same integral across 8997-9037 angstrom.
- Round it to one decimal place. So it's -1.5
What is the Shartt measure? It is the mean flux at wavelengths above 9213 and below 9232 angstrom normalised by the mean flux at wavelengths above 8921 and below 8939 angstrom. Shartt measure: 1.03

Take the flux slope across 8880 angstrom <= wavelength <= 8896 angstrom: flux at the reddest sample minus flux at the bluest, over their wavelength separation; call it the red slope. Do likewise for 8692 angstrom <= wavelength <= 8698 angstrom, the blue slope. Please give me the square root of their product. 0.013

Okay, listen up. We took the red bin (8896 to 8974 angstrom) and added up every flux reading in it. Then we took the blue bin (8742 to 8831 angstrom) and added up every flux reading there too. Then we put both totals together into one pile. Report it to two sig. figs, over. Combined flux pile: 71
